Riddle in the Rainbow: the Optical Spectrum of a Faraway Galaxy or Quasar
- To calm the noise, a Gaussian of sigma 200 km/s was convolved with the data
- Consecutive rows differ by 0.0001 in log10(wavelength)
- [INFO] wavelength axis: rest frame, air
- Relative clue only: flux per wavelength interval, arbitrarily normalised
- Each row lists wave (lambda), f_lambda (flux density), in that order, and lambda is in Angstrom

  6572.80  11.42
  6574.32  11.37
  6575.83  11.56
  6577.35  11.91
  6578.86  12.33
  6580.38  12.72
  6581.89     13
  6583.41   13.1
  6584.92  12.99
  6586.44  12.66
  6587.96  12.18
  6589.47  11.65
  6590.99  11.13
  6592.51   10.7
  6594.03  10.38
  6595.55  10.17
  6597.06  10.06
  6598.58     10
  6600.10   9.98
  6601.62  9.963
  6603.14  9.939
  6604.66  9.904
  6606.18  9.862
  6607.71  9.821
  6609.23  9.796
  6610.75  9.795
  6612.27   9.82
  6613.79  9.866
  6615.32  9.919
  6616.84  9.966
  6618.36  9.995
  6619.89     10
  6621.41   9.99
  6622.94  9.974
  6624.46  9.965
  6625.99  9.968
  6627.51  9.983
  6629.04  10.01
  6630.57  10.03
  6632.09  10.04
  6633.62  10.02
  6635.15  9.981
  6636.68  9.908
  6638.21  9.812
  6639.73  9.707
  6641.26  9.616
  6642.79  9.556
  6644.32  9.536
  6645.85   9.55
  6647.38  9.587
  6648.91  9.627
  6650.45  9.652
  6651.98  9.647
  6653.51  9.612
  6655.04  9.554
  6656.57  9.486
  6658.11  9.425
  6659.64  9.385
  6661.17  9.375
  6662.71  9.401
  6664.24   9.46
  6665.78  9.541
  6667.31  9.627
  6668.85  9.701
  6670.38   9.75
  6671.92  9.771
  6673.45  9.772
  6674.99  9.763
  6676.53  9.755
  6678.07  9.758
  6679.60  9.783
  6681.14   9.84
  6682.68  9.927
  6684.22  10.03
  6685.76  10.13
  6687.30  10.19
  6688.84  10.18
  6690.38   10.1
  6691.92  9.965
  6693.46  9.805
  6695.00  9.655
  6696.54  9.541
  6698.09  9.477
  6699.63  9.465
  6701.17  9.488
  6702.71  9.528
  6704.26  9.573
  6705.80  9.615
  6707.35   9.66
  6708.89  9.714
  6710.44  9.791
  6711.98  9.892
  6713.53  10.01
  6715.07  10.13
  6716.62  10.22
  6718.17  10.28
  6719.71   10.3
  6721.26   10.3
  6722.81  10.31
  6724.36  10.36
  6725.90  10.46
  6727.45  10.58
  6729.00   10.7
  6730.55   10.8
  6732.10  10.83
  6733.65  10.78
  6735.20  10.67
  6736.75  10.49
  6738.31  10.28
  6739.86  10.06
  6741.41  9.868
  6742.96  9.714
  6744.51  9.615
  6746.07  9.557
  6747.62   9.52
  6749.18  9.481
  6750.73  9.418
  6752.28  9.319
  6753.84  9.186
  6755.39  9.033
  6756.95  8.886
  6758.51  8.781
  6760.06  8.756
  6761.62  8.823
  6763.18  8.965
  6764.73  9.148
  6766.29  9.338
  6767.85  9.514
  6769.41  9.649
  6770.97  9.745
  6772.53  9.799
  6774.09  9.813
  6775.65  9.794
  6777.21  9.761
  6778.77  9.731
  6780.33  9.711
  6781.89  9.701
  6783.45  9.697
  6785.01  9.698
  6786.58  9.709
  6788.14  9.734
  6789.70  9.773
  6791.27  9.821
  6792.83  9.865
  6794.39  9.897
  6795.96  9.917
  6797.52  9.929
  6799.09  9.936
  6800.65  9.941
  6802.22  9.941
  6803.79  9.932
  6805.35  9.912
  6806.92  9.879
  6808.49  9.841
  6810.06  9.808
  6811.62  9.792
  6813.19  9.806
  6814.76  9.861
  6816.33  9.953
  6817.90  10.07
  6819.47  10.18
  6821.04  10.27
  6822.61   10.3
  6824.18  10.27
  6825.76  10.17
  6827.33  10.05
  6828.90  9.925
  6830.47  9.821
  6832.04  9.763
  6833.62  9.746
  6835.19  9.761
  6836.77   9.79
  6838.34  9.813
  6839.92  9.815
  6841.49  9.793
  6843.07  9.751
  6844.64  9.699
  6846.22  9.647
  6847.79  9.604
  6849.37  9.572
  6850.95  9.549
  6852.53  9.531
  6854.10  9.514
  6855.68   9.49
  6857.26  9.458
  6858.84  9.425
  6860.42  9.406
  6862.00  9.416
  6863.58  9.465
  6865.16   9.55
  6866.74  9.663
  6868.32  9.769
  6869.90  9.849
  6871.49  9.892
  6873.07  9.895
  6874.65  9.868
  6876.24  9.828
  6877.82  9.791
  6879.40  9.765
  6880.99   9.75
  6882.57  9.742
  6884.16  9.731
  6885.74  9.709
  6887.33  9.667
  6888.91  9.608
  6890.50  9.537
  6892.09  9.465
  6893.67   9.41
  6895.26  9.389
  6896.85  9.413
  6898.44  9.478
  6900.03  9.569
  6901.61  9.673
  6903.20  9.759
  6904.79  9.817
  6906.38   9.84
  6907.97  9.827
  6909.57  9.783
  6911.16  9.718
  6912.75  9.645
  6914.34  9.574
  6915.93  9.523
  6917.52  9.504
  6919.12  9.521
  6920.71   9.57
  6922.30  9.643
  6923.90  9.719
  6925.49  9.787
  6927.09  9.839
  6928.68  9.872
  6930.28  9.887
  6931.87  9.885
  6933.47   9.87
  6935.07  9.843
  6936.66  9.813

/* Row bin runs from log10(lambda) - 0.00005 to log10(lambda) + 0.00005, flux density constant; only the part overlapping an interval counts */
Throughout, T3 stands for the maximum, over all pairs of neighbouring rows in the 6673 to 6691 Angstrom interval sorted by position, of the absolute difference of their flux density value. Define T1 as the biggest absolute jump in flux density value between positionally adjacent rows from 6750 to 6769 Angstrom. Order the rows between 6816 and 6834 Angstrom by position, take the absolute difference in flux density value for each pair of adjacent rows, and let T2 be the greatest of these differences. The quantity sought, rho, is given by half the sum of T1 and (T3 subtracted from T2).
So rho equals 0.11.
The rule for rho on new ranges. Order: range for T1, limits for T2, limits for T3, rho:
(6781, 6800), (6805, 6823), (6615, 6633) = 0.06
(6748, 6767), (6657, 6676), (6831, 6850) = 0.11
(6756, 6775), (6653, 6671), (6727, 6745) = 0.03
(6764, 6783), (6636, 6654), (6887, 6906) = 0.10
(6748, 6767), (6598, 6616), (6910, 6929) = 0.08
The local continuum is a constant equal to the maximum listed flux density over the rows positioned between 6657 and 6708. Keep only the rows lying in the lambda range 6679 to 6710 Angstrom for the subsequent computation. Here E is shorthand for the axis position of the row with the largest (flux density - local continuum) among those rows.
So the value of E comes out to 6687.30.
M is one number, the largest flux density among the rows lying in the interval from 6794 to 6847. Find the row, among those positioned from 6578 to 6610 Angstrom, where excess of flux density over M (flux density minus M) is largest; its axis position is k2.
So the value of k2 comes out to 6583.41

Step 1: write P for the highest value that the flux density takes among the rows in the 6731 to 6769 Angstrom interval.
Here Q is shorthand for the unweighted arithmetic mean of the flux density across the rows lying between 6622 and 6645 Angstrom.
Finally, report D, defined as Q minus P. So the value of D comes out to -1.0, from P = 10.83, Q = 9.9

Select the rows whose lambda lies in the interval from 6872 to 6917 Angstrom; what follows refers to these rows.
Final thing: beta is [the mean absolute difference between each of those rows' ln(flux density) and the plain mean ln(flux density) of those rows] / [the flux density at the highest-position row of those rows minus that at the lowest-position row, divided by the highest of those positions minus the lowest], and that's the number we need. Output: -1.5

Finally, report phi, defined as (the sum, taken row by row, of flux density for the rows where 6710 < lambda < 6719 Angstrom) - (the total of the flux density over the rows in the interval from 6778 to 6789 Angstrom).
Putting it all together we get -8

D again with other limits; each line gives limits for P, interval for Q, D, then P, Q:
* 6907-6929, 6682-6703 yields -0.1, 9.872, 9.8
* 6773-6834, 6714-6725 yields 0.0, 10.3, 10.3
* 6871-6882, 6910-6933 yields -0.2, 9.895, 9.7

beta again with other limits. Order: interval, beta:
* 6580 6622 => -1.3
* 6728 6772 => -2.4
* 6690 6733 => 2.1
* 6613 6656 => -2.3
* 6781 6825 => 0.9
